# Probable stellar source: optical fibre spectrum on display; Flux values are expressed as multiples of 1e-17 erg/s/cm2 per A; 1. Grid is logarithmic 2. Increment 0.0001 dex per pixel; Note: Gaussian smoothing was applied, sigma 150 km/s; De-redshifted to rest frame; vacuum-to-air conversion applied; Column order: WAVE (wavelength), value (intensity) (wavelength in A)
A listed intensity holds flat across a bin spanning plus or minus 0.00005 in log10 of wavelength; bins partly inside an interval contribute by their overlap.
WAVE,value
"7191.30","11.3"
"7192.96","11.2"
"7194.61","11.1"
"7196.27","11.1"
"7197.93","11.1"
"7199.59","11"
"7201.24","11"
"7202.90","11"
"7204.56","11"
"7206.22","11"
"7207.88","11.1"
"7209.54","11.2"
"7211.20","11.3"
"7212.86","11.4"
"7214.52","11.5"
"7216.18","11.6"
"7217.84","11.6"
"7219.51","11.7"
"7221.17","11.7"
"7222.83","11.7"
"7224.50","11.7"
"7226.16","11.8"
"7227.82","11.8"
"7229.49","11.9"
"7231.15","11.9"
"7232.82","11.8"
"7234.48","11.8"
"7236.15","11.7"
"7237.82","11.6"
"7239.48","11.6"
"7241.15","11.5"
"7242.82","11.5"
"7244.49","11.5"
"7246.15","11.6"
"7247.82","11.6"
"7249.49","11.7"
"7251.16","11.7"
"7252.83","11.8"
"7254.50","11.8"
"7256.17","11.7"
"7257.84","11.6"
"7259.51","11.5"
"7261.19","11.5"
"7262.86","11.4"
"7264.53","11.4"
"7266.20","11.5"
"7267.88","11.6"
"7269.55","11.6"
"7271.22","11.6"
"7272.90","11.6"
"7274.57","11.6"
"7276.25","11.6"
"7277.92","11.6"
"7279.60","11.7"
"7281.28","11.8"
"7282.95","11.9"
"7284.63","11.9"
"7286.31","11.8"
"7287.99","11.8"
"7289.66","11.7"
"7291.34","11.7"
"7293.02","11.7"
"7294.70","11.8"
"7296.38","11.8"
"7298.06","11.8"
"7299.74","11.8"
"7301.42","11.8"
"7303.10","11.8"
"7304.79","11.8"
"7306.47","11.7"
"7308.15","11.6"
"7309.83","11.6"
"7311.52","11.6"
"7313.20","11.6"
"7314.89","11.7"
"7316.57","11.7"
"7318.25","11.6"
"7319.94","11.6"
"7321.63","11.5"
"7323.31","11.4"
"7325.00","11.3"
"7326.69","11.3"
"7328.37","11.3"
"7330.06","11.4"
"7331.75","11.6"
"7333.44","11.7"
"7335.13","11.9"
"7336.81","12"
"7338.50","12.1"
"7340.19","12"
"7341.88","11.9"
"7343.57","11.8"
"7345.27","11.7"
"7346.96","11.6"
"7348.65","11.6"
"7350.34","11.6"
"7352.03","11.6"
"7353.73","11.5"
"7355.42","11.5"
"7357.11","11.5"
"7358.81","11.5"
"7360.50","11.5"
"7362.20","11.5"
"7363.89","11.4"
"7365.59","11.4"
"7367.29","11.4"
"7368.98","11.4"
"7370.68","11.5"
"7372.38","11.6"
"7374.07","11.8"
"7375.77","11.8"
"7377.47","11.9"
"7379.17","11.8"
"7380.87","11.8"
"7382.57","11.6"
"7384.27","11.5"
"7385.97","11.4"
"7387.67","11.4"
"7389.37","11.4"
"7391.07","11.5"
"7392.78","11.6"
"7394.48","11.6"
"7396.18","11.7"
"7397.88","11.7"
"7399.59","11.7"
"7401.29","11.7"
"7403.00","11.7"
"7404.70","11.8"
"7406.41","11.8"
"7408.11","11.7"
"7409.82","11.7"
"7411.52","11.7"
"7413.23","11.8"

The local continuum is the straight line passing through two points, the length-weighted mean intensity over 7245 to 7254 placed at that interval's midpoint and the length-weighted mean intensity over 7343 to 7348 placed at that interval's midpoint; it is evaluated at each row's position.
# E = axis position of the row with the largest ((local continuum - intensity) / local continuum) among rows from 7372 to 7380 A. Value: 7372.38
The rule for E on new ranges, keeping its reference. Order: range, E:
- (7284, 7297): 7289.66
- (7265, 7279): 7266.20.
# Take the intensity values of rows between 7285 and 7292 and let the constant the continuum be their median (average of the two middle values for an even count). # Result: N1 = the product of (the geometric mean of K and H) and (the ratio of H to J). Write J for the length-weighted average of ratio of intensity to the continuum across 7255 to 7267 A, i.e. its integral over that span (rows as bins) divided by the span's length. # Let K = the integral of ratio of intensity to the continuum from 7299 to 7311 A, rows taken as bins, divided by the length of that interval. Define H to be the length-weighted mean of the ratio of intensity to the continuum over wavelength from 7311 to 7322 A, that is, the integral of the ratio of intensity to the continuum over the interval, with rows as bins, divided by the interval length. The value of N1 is 1.00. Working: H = 0.99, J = 0.98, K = 1.00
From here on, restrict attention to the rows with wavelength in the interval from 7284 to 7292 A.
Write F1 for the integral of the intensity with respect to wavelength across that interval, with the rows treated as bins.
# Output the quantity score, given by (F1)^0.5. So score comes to 9.71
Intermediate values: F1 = 94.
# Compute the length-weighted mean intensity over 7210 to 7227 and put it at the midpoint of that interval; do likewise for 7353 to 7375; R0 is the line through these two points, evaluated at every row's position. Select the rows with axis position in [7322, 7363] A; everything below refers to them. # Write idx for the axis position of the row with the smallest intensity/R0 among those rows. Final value 7325.00 A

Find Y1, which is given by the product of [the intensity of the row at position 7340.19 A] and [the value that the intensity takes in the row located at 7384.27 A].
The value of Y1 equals 138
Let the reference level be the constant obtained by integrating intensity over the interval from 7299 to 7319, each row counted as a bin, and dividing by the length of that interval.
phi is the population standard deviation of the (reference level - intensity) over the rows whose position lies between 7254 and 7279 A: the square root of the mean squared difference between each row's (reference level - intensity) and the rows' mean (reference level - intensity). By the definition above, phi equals 0.10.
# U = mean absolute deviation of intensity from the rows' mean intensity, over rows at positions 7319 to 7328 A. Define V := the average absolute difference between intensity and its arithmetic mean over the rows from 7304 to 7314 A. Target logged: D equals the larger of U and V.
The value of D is 0.104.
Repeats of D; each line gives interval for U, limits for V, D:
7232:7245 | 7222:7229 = 0.106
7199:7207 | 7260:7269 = 0.064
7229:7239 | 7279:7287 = 0.089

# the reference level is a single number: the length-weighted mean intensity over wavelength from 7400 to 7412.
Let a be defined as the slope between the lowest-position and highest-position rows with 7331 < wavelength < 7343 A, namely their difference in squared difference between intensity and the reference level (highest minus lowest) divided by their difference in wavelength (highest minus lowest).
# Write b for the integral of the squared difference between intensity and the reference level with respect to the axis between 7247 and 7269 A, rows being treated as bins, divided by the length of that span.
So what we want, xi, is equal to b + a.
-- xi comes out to 0.036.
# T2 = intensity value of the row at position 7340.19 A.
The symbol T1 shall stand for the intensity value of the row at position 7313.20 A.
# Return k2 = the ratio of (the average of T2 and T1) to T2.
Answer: 0.98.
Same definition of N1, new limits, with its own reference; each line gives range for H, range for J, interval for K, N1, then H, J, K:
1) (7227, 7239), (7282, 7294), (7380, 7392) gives 0.99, 1.00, 1.00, 0.98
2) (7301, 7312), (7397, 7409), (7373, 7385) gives 0.99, 1.00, 1.00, 1.00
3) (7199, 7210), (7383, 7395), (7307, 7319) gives 0.93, 0.94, 0.98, 0.99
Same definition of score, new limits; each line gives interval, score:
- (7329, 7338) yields 10.27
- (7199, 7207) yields 9.38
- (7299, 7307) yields 9.71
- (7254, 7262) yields 9.64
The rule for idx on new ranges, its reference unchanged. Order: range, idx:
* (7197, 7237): 7199.59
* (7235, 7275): 7262.86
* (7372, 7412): 7385.97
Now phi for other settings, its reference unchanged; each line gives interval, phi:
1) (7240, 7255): 0.12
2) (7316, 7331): 0.14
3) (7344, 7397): 0.14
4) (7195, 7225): 0.28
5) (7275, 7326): 0.14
